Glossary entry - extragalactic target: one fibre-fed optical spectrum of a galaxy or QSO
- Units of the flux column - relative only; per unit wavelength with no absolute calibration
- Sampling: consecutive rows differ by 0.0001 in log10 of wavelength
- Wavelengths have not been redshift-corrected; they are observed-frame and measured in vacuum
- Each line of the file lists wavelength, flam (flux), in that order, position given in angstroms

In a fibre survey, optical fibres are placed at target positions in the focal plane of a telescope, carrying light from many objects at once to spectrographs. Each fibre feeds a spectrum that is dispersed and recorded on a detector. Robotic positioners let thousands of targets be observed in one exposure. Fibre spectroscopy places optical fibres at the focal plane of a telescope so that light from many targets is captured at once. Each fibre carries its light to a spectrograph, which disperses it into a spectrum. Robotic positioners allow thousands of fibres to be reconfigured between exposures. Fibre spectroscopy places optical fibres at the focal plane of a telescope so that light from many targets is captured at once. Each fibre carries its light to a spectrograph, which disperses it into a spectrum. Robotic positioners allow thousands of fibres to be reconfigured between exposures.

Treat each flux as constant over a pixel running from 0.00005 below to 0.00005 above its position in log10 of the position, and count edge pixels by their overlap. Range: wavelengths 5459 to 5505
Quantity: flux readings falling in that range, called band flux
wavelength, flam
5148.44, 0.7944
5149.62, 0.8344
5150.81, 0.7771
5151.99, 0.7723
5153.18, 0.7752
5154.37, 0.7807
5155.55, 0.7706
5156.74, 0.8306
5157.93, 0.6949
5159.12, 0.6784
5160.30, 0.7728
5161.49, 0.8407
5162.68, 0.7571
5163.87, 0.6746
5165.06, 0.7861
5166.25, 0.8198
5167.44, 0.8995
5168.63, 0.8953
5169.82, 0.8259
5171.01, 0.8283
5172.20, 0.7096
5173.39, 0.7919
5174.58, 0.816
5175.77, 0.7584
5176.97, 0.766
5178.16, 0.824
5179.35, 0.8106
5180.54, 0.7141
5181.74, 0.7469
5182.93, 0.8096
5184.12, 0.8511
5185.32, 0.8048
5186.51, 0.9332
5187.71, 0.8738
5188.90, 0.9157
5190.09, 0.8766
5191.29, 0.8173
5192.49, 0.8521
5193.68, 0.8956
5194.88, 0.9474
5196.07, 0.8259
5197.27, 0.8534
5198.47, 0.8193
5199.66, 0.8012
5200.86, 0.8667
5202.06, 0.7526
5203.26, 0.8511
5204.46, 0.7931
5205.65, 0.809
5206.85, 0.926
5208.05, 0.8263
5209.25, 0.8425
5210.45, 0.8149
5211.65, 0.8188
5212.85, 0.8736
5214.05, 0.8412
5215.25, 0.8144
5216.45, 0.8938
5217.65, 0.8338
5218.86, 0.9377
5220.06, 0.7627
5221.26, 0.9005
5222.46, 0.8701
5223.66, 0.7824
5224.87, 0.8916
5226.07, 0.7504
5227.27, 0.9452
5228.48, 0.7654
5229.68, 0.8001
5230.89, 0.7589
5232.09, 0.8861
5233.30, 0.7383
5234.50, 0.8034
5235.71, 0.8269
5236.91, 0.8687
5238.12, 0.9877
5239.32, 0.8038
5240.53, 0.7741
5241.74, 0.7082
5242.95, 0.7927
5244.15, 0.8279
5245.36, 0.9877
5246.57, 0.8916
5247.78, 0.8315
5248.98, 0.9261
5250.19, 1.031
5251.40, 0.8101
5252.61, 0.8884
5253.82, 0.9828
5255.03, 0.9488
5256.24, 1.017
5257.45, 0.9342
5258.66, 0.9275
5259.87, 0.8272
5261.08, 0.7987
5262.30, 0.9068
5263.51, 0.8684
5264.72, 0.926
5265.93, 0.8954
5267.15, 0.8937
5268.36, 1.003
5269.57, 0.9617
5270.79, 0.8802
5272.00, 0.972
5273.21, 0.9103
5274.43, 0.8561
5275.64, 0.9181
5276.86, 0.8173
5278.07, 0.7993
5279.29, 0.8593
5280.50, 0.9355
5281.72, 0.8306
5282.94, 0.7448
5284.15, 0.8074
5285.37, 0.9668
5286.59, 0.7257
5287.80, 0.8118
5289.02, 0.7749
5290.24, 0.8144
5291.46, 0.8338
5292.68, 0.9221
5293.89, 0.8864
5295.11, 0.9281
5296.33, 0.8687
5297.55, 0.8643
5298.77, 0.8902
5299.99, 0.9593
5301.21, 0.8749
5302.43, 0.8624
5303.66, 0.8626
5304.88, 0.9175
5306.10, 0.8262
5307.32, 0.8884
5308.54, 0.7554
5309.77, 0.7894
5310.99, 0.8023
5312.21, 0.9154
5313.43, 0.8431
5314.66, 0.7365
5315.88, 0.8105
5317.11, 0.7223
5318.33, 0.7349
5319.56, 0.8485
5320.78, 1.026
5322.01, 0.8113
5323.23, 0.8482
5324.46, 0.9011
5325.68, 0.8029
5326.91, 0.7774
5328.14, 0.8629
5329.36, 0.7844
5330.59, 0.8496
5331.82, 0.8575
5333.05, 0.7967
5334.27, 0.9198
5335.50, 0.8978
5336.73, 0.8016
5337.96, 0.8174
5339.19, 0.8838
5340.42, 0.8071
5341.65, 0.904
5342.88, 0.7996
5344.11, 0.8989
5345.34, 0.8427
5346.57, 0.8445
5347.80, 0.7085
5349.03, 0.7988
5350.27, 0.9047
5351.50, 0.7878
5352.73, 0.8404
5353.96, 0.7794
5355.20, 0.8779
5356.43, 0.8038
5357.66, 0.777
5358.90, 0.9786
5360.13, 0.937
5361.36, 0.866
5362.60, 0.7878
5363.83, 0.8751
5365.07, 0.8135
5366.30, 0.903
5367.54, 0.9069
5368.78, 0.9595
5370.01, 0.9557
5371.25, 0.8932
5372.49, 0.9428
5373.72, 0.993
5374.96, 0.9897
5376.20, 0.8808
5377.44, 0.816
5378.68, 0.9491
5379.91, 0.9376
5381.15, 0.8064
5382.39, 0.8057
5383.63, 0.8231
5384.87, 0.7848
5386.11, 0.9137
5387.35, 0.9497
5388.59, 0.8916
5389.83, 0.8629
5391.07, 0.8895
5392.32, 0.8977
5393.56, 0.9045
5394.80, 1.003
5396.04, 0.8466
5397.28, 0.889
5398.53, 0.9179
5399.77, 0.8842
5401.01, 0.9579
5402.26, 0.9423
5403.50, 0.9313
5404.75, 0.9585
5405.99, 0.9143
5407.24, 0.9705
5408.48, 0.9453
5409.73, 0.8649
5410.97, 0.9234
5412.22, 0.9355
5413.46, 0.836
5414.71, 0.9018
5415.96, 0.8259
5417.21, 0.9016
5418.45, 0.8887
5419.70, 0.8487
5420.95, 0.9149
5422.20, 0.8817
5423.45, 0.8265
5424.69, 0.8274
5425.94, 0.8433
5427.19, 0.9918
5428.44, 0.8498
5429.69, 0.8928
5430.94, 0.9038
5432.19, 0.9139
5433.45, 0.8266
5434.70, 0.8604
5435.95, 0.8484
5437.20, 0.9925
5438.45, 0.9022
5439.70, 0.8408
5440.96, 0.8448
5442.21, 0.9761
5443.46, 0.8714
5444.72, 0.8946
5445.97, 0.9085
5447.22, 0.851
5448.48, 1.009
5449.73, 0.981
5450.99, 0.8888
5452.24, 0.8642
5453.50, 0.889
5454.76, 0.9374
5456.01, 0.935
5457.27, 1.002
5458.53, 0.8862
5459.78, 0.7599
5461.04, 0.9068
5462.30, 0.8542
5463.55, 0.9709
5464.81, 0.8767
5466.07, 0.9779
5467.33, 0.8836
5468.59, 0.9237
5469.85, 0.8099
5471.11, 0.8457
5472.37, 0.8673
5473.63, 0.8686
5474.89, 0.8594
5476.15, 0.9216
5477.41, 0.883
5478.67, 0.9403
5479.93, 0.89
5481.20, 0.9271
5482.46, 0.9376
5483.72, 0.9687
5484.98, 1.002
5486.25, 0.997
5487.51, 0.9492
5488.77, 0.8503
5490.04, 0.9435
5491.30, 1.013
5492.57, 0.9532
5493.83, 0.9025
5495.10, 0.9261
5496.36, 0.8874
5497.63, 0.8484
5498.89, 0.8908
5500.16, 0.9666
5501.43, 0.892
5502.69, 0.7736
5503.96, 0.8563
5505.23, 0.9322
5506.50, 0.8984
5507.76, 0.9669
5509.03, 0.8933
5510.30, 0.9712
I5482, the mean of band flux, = 0.90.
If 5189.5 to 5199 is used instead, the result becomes 0.86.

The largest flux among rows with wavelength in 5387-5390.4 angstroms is 0.9497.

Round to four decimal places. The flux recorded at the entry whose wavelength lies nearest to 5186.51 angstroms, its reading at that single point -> 0.9332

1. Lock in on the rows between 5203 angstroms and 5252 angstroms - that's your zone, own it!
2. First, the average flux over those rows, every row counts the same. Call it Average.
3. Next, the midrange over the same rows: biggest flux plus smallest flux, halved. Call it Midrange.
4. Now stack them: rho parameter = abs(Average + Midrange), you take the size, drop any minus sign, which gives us 1.71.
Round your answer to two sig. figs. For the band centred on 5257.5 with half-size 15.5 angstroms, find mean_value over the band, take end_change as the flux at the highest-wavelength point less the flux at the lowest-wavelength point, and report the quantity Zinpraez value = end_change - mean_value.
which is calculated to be -0.73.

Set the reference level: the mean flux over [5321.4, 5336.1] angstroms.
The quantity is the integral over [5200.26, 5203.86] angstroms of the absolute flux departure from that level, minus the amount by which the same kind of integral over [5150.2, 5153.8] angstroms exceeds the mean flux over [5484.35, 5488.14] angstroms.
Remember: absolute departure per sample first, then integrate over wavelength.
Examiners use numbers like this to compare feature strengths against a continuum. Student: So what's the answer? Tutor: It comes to 0.89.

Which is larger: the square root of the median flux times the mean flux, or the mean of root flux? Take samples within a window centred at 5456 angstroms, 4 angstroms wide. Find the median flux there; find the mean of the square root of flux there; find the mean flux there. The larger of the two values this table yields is 0.98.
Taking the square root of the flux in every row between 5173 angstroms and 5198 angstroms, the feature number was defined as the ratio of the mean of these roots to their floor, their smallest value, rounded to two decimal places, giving 1.08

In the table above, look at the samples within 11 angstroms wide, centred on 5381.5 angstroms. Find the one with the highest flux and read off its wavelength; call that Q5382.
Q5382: 5378.68 angstroms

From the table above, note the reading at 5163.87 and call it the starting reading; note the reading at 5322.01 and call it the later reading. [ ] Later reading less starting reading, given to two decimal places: 0.14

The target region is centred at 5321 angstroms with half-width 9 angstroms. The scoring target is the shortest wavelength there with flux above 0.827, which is 5312.21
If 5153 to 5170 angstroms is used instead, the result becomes 5156.74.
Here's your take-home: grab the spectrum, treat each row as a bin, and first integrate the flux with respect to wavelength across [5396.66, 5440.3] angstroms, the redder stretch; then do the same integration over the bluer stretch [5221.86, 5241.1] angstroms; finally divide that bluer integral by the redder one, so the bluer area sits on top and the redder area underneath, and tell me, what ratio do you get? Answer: 0.41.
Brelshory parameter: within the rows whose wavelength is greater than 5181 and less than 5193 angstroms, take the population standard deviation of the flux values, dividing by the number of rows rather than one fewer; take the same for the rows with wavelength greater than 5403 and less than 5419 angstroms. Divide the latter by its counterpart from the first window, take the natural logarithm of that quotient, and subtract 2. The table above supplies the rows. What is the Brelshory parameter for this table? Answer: -2.21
